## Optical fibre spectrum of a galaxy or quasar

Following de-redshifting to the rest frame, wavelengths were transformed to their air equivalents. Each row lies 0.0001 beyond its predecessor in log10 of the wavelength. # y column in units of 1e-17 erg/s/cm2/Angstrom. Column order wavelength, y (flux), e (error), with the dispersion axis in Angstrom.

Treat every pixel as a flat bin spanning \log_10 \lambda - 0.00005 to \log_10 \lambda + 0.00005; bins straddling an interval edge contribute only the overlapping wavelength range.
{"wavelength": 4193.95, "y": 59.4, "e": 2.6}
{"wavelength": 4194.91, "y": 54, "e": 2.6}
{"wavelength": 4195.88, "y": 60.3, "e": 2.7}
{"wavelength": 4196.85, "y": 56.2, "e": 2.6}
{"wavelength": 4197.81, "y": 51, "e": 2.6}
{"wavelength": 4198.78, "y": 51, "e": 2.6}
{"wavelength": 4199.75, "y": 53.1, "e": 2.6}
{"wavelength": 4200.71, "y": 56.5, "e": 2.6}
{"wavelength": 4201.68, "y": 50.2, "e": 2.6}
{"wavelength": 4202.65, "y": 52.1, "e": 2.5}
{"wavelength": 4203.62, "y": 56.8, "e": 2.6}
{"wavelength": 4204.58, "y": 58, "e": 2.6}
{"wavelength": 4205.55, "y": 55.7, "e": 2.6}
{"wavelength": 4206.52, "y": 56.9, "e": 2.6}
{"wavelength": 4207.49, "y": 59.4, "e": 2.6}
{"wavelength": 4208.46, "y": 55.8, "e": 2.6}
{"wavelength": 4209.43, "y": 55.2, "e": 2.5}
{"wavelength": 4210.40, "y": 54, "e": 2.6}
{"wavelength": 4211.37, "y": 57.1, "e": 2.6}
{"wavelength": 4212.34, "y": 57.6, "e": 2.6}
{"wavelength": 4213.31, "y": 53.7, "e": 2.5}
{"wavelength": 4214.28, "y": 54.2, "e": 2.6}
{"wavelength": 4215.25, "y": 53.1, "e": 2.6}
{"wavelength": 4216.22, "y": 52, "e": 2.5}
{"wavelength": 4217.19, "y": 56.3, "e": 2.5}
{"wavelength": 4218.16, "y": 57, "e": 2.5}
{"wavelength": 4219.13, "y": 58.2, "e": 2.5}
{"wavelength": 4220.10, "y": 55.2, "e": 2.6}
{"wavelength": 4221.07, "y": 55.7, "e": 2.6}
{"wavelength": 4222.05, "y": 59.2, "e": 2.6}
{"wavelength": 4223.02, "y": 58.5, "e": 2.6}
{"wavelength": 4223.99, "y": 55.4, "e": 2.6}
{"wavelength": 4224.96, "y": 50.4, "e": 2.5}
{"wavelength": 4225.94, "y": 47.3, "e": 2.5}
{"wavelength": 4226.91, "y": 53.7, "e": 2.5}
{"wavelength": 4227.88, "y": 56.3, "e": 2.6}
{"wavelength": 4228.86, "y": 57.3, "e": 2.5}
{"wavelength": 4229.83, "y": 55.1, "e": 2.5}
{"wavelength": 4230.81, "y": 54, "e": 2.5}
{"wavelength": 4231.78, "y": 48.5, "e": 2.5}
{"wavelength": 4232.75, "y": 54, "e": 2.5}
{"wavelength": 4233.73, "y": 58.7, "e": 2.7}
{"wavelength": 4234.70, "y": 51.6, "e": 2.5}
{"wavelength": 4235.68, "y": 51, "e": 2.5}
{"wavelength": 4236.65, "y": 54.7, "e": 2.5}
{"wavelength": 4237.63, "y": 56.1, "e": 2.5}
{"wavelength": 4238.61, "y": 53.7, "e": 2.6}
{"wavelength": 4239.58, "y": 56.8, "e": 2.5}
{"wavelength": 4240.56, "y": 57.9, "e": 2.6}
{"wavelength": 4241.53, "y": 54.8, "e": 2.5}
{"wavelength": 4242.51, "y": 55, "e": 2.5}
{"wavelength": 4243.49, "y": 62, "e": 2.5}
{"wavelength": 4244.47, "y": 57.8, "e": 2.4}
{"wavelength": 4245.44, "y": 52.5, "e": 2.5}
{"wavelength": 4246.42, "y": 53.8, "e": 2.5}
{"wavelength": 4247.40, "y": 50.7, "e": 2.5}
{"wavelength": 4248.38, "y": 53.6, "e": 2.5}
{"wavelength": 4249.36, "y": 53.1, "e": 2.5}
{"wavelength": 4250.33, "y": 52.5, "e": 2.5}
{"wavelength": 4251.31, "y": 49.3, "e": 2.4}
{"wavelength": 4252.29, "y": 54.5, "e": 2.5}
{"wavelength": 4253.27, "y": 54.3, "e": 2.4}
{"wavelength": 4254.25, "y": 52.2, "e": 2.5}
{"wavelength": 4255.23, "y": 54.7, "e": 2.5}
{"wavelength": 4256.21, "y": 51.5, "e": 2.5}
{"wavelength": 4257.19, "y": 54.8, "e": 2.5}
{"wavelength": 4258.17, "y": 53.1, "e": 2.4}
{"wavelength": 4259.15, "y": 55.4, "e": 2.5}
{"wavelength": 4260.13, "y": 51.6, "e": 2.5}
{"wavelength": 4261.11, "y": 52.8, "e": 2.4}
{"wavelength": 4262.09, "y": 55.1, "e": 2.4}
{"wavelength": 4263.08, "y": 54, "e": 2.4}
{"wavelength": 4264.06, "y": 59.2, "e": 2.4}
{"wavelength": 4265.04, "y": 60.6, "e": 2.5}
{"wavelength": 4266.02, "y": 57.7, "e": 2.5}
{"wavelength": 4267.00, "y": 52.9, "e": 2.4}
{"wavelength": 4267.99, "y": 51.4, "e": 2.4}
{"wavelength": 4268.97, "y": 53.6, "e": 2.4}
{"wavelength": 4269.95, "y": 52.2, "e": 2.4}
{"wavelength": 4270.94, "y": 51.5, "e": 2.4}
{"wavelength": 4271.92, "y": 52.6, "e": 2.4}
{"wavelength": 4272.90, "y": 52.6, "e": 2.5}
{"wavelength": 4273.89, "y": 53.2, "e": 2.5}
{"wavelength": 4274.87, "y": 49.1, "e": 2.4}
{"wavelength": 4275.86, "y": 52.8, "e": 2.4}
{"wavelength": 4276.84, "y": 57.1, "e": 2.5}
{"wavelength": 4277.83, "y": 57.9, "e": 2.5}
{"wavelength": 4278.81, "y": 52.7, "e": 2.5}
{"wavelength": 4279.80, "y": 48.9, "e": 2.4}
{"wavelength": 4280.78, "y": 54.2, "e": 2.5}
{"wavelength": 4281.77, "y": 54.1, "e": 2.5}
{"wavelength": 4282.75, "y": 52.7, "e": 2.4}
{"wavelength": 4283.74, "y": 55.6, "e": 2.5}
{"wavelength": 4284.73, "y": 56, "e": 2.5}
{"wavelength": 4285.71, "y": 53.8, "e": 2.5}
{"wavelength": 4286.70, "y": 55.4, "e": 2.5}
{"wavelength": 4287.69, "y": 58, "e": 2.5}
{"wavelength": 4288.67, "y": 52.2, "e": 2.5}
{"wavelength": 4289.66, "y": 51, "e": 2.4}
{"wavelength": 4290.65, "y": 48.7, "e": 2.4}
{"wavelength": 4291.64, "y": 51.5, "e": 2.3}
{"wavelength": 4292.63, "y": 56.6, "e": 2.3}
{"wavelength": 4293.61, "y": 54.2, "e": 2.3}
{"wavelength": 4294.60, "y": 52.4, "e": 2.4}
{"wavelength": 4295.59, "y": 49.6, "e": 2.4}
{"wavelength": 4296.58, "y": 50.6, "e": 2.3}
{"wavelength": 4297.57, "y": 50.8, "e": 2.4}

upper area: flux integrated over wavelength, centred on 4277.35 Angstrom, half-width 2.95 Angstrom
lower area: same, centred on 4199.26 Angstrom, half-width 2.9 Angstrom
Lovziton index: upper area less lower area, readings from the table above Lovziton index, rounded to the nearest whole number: 6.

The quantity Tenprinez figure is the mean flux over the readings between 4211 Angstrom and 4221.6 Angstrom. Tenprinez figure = 55.5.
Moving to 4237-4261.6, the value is 54.2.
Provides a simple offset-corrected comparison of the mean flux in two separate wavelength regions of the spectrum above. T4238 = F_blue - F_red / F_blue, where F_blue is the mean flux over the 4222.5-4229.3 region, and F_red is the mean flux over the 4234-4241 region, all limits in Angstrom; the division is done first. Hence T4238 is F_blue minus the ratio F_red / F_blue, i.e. 53.1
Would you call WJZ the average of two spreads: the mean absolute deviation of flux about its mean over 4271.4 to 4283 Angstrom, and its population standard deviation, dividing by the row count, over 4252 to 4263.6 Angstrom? 1.55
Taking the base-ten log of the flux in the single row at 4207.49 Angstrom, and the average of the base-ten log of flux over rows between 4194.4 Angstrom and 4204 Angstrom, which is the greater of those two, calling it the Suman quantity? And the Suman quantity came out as 1.77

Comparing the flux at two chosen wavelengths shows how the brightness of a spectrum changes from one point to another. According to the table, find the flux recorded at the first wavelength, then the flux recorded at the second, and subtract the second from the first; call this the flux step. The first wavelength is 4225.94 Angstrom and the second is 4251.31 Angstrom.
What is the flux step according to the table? -2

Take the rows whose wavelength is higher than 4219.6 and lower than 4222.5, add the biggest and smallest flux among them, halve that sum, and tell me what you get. 57.2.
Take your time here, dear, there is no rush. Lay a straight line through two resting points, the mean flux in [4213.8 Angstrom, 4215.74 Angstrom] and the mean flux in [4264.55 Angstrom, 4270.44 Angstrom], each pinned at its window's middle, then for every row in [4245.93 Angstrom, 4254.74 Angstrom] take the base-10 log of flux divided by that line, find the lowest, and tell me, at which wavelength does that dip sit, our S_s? 4251.31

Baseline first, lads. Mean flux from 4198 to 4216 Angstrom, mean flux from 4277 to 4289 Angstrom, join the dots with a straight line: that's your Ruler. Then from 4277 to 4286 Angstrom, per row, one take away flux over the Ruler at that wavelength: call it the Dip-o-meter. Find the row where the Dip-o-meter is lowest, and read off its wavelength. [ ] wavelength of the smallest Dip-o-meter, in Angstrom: 4277.83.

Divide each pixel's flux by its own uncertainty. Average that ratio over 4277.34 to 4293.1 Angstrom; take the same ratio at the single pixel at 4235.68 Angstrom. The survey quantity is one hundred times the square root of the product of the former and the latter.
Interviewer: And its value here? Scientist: 2115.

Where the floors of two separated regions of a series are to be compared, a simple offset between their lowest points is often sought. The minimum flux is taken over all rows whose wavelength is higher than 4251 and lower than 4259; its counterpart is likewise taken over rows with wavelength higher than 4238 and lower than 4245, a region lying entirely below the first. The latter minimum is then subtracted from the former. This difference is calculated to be -4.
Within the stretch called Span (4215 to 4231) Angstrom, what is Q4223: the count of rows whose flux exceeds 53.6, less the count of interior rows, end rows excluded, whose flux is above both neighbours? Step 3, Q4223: 10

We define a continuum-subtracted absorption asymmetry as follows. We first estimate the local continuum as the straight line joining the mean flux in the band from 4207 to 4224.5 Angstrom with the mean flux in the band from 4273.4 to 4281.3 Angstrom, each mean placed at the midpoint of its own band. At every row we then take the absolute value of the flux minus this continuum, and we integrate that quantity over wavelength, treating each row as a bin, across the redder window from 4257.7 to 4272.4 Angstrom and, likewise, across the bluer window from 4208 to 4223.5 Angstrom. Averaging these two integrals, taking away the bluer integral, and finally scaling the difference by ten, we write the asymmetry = 14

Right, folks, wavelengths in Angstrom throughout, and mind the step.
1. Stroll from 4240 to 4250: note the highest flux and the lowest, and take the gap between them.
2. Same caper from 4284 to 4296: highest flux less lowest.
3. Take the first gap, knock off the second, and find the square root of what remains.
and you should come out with 1.4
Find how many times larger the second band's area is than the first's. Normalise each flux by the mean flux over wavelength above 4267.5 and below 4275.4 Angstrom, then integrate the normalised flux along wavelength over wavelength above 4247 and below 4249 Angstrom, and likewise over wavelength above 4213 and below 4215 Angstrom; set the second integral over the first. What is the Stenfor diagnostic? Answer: 1.03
